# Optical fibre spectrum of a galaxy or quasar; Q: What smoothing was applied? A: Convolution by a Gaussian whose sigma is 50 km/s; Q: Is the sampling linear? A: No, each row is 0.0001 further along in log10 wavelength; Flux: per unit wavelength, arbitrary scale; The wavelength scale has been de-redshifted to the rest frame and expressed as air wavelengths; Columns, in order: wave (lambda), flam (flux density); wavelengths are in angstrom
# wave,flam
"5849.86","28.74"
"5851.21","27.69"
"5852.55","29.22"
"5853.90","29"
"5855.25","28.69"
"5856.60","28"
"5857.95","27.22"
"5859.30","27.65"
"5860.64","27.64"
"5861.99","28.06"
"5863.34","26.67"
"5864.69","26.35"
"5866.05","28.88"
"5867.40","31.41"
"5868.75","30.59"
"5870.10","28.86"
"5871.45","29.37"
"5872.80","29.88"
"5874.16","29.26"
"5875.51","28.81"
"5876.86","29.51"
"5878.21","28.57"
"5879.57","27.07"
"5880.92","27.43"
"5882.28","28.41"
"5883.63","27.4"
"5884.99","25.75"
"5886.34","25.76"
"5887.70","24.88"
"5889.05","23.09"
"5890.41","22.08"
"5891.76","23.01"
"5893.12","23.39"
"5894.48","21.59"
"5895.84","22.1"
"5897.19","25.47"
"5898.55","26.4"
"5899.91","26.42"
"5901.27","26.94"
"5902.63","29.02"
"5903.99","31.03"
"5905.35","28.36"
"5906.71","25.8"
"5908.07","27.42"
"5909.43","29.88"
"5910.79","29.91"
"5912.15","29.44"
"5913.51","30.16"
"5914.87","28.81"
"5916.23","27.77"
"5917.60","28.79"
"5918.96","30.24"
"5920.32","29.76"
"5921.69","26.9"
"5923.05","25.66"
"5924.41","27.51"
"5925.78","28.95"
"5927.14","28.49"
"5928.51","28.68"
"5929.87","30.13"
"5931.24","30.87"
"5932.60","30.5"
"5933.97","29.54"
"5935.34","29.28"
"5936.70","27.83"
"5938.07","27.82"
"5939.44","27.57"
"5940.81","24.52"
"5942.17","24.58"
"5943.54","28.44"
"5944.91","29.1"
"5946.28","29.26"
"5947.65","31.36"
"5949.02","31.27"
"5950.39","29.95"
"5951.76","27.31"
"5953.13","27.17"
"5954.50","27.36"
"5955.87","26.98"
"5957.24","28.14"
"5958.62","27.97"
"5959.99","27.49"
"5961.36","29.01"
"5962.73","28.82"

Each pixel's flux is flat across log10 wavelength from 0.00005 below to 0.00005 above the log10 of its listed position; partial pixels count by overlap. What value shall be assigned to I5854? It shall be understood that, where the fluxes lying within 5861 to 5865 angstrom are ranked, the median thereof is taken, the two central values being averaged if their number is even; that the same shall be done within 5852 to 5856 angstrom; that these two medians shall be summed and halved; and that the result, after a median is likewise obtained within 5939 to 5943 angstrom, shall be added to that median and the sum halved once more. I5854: 26.2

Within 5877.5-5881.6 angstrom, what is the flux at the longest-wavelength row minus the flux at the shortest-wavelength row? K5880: -1.1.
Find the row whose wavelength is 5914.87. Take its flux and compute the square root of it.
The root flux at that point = 5.37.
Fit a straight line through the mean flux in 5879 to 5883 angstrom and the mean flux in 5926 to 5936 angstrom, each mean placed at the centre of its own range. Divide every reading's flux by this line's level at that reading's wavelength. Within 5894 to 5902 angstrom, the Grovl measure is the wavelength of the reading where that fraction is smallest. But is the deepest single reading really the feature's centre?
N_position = 5894.48 angstrom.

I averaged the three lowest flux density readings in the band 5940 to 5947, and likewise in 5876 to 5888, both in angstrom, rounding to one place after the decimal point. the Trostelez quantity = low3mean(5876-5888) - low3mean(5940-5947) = -0.4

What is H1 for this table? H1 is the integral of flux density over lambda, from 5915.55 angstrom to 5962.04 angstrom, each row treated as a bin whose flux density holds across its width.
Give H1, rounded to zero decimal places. 1321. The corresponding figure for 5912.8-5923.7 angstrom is 311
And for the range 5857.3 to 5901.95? 1199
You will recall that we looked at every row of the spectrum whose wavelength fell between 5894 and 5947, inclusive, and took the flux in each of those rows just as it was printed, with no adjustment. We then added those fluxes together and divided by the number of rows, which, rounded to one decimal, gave 28.0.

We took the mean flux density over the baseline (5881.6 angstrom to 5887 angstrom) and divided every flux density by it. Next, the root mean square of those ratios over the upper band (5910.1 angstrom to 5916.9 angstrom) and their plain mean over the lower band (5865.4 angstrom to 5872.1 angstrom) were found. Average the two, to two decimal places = 1.10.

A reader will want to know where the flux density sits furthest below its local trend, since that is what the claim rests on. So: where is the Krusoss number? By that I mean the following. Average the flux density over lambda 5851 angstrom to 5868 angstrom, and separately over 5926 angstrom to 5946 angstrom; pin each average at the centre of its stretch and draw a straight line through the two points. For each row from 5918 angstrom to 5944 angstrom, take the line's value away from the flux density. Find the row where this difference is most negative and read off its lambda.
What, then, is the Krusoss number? 5940.81 angstrom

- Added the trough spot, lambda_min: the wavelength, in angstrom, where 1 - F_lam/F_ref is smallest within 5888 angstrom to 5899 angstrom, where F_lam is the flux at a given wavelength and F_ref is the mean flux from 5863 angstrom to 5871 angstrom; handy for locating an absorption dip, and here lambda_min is 5898.55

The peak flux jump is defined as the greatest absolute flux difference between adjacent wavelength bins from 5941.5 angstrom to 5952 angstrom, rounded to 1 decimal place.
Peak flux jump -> 3.9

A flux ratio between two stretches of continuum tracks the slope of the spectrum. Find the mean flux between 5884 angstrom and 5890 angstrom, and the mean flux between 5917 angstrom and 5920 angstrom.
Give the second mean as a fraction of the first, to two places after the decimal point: 1.19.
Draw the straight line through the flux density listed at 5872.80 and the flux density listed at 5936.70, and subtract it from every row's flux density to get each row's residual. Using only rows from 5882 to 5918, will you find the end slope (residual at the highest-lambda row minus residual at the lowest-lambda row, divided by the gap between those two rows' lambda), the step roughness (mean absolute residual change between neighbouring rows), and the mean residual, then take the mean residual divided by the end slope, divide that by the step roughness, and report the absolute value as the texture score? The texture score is 44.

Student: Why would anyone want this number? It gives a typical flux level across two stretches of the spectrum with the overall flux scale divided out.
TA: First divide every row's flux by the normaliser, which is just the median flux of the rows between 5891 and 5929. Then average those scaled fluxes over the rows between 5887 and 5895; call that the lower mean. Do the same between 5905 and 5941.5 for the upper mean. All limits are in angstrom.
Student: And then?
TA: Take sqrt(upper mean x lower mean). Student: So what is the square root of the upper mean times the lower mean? 0.91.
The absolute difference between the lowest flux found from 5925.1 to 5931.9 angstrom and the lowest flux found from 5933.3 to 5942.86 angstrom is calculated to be 4.0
